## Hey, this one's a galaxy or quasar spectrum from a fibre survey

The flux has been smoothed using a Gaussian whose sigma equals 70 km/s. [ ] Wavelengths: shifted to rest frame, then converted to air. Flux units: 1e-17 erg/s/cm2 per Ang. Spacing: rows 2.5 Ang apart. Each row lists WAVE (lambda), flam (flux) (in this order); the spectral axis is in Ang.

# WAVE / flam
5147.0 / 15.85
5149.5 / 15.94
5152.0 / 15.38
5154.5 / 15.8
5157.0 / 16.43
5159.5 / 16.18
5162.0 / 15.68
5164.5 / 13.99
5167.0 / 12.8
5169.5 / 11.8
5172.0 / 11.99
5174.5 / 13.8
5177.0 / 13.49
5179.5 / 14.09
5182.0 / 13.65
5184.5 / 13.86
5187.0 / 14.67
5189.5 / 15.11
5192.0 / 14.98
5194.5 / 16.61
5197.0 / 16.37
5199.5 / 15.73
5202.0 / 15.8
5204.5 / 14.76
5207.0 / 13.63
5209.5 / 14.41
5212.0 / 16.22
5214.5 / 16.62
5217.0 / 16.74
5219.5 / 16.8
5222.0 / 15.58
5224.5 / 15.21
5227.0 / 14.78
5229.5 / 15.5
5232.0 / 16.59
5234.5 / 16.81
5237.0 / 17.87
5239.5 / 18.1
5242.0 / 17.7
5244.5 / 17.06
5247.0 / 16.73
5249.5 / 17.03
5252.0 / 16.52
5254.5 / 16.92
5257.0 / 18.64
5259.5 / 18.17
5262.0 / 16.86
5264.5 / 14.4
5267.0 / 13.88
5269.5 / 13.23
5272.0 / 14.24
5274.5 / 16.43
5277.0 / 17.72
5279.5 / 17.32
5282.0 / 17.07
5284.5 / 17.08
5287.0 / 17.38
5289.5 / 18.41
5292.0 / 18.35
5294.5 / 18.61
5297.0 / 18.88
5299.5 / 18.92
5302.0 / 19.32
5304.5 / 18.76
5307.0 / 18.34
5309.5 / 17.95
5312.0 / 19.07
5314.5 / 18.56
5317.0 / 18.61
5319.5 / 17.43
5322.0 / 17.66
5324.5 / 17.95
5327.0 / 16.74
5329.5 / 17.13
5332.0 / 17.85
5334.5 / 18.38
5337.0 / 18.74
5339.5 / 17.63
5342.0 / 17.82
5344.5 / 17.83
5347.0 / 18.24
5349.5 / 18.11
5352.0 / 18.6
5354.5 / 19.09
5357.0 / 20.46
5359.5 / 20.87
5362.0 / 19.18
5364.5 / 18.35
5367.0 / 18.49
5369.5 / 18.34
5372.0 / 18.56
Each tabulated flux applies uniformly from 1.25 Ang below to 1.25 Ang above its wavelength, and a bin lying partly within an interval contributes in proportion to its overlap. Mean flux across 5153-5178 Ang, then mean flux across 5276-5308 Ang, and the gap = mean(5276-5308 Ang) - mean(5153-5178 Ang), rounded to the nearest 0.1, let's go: 4.0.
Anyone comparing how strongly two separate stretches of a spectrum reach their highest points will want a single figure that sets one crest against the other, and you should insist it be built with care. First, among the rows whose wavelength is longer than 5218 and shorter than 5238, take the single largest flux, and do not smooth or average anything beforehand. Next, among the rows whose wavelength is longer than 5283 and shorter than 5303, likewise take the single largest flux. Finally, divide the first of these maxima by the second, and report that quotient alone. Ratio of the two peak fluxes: 0.92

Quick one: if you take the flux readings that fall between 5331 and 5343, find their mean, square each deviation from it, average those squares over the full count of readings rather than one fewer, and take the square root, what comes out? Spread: 0.41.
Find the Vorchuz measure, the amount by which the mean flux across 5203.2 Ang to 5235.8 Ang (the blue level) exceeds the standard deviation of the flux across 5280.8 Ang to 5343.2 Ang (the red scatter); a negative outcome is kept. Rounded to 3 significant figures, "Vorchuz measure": 15.0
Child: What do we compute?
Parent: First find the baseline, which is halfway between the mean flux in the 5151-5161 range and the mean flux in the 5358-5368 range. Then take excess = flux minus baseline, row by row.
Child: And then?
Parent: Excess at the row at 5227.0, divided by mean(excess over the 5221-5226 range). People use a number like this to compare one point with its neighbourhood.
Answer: 1.3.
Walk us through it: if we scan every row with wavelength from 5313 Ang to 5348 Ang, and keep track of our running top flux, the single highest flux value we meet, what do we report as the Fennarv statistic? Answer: 18.74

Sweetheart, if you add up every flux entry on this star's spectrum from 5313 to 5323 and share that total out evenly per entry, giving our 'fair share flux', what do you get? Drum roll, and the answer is 18.1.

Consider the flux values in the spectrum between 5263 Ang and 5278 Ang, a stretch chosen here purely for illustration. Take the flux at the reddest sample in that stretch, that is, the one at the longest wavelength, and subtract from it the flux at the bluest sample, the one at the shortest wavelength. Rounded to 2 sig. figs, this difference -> 3.3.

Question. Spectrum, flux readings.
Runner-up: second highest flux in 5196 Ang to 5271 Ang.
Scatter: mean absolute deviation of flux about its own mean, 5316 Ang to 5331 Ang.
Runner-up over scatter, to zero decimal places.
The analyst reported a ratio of 37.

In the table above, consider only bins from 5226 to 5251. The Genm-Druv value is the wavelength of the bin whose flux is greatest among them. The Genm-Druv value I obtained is 5239.5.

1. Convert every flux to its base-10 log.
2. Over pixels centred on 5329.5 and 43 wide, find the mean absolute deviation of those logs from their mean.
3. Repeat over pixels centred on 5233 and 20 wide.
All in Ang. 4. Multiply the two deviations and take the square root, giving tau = 0.017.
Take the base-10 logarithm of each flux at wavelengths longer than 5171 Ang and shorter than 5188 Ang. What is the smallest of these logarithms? 1.08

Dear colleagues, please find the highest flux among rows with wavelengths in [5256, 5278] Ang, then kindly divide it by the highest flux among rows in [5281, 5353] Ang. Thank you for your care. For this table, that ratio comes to 0.96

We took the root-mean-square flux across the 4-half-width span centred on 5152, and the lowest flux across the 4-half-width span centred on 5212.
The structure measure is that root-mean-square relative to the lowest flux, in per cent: 109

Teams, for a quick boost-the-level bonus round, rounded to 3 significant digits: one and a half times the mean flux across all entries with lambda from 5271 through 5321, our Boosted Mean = 26.9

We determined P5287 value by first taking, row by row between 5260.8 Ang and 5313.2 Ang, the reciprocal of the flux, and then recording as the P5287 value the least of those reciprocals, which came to 0.052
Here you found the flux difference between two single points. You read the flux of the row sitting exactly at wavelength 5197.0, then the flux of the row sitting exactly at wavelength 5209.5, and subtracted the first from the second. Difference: -2.0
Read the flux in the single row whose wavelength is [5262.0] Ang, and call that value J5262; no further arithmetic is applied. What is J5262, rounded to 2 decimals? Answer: 16.86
